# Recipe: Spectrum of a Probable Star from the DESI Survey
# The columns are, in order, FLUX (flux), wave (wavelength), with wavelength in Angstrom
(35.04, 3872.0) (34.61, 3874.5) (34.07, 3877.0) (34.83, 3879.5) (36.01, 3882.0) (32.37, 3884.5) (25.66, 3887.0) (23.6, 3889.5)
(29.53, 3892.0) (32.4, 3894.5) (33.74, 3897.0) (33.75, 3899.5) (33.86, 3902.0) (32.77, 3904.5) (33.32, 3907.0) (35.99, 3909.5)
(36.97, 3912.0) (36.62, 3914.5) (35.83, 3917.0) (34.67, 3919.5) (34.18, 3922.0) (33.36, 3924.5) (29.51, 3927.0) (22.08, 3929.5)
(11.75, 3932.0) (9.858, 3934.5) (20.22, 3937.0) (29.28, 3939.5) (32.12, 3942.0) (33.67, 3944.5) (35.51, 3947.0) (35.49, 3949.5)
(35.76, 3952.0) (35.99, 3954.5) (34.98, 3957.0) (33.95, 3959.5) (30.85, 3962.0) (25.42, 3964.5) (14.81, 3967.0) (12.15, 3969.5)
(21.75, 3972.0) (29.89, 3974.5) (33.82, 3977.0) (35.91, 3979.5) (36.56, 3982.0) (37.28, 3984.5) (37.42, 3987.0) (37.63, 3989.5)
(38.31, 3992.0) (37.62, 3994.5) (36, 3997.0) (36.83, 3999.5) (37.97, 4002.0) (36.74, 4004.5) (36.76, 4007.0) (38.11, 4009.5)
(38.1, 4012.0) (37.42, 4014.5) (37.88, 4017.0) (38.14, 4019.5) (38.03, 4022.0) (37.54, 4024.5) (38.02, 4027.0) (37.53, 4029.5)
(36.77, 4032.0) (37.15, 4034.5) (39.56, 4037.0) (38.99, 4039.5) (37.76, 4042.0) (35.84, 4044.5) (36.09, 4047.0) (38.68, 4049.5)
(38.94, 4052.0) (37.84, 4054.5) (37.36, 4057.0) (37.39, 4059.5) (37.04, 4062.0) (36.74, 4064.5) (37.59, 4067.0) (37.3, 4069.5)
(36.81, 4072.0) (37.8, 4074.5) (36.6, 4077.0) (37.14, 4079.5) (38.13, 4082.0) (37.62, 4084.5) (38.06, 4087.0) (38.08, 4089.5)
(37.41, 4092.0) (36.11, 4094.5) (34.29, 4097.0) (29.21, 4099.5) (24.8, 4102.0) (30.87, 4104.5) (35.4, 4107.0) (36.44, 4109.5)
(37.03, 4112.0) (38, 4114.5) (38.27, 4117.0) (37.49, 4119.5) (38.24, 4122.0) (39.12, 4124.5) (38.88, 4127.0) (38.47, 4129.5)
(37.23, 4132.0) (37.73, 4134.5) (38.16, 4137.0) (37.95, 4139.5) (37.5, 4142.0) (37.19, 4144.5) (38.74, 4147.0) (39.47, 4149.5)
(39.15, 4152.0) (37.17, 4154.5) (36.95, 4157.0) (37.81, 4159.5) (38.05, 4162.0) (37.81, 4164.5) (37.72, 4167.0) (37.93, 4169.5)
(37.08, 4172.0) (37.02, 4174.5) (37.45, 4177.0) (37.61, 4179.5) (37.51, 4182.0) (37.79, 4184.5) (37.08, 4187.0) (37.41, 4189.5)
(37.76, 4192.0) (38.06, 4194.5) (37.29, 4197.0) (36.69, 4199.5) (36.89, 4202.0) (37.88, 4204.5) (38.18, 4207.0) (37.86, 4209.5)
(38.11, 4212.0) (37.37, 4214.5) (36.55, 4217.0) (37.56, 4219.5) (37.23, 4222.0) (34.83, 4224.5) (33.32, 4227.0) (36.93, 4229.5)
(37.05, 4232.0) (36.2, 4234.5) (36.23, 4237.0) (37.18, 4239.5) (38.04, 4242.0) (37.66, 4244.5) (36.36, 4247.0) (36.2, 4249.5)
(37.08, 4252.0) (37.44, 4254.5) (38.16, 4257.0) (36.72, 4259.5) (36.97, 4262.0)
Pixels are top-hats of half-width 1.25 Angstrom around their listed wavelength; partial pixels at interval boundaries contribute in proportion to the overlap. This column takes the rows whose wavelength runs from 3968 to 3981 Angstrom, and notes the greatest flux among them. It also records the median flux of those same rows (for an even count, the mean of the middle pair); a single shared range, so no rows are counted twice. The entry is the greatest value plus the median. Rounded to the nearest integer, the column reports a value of 66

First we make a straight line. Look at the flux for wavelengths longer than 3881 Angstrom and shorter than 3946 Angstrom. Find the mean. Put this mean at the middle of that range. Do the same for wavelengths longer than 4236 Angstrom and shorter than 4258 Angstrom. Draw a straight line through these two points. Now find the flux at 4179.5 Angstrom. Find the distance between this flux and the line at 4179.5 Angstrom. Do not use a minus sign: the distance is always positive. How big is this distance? 1.88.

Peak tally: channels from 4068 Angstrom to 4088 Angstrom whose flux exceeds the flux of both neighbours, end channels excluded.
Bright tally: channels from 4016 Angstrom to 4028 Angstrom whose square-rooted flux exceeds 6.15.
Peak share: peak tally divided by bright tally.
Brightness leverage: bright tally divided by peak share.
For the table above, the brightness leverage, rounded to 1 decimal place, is 8.0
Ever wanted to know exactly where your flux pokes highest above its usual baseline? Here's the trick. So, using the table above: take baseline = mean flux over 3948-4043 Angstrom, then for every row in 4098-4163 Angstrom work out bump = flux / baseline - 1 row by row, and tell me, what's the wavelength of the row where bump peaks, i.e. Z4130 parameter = 4149.5 Angstrom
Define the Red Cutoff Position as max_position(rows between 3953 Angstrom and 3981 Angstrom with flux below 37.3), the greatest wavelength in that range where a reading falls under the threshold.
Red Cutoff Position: 3979.5 Angstrom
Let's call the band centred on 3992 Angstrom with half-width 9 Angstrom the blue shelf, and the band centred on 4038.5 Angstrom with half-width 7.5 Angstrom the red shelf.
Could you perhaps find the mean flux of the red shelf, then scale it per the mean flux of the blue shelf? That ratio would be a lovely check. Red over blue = 1.01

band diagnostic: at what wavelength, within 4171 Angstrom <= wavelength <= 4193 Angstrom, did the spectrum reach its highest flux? 4184.5 Angstrom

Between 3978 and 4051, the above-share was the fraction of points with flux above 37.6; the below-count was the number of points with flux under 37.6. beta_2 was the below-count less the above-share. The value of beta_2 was 14.5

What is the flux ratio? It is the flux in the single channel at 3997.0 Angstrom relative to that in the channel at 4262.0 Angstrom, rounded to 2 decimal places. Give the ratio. 0.97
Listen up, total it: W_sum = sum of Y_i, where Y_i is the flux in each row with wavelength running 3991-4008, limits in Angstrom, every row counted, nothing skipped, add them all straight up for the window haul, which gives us 260.2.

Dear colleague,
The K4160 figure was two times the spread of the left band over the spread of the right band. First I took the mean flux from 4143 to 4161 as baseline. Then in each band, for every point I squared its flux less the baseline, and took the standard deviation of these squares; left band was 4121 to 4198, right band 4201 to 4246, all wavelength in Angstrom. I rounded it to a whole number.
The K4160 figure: 0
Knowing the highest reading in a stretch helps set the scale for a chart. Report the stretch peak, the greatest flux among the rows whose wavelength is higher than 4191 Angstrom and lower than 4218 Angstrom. 38.18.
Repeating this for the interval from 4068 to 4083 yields 38.13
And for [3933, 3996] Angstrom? 38.31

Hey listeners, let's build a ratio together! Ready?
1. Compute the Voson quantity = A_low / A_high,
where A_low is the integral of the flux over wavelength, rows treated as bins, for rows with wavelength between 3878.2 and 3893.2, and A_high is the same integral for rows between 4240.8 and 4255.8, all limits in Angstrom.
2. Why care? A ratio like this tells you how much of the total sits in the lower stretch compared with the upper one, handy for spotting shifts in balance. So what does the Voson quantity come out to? 0.82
